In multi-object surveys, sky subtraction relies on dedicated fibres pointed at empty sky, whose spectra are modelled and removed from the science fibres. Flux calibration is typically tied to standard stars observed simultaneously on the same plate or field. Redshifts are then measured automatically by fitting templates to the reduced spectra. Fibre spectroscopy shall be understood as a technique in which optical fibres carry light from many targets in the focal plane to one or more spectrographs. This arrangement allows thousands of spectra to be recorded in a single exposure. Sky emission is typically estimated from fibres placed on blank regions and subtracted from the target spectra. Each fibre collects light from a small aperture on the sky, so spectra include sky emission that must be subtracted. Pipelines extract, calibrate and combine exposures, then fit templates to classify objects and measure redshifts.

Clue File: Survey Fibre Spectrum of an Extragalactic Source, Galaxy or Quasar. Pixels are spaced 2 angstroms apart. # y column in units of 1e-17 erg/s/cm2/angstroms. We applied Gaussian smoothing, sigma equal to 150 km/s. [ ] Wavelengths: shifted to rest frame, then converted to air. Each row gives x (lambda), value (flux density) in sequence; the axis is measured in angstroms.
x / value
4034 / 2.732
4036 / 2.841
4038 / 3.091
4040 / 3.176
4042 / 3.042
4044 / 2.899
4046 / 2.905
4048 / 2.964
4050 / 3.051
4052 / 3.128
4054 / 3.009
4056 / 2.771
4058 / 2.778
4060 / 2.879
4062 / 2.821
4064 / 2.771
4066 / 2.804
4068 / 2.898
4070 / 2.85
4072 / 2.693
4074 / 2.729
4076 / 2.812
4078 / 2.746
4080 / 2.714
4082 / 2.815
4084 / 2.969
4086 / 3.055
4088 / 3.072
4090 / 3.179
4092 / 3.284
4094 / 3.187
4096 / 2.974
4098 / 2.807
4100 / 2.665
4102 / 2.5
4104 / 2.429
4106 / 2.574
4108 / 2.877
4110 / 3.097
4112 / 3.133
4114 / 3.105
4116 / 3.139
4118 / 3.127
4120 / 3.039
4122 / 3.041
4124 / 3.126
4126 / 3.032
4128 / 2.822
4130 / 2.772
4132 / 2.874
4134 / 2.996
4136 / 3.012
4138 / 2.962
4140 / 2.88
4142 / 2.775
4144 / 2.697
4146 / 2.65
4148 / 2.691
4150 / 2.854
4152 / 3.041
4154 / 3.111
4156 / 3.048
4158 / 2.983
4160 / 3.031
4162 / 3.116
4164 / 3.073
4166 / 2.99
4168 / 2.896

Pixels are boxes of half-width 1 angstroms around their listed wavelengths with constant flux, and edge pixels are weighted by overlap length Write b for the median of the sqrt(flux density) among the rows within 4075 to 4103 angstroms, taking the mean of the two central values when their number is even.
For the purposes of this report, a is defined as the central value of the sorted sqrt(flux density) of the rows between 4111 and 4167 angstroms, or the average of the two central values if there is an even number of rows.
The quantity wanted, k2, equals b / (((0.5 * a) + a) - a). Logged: 1.96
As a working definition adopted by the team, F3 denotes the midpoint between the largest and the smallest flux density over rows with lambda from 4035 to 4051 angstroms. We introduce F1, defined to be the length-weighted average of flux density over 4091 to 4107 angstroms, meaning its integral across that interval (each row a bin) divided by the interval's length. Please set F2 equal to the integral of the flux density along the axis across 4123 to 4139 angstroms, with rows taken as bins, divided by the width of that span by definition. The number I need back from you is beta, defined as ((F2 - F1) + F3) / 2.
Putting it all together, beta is 1.58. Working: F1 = 2.80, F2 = 2.95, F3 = 3.01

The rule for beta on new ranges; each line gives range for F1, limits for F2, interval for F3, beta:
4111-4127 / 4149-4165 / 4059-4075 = 1.37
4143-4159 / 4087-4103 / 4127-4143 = 1.48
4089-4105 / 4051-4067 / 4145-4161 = 1.44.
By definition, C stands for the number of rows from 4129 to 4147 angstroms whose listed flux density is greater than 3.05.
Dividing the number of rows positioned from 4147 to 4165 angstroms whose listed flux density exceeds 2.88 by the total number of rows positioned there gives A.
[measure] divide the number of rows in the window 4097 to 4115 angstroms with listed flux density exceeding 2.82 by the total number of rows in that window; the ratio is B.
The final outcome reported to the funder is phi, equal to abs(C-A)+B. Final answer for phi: 1.22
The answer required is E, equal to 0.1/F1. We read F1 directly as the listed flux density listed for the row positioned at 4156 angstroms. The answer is 0.0328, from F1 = 3.048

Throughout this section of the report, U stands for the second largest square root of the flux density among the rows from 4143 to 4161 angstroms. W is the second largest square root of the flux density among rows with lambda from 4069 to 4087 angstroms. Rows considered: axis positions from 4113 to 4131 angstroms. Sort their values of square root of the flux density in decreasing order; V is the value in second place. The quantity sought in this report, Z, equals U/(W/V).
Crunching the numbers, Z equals 1.79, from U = 1.75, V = 1.77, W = 1.72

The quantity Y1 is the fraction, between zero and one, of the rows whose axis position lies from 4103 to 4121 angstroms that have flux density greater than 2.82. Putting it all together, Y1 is 0.78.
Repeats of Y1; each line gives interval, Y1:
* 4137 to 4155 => 0.56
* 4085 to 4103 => 0.67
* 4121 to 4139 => 0.89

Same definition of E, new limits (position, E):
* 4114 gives 0.0322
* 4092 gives 0.0305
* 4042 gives 0.0329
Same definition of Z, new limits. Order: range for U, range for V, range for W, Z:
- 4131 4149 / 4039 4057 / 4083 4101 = 1.71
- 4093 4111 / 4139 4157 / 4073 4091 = 1.75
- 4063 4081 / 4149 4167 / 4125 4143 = 1.72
